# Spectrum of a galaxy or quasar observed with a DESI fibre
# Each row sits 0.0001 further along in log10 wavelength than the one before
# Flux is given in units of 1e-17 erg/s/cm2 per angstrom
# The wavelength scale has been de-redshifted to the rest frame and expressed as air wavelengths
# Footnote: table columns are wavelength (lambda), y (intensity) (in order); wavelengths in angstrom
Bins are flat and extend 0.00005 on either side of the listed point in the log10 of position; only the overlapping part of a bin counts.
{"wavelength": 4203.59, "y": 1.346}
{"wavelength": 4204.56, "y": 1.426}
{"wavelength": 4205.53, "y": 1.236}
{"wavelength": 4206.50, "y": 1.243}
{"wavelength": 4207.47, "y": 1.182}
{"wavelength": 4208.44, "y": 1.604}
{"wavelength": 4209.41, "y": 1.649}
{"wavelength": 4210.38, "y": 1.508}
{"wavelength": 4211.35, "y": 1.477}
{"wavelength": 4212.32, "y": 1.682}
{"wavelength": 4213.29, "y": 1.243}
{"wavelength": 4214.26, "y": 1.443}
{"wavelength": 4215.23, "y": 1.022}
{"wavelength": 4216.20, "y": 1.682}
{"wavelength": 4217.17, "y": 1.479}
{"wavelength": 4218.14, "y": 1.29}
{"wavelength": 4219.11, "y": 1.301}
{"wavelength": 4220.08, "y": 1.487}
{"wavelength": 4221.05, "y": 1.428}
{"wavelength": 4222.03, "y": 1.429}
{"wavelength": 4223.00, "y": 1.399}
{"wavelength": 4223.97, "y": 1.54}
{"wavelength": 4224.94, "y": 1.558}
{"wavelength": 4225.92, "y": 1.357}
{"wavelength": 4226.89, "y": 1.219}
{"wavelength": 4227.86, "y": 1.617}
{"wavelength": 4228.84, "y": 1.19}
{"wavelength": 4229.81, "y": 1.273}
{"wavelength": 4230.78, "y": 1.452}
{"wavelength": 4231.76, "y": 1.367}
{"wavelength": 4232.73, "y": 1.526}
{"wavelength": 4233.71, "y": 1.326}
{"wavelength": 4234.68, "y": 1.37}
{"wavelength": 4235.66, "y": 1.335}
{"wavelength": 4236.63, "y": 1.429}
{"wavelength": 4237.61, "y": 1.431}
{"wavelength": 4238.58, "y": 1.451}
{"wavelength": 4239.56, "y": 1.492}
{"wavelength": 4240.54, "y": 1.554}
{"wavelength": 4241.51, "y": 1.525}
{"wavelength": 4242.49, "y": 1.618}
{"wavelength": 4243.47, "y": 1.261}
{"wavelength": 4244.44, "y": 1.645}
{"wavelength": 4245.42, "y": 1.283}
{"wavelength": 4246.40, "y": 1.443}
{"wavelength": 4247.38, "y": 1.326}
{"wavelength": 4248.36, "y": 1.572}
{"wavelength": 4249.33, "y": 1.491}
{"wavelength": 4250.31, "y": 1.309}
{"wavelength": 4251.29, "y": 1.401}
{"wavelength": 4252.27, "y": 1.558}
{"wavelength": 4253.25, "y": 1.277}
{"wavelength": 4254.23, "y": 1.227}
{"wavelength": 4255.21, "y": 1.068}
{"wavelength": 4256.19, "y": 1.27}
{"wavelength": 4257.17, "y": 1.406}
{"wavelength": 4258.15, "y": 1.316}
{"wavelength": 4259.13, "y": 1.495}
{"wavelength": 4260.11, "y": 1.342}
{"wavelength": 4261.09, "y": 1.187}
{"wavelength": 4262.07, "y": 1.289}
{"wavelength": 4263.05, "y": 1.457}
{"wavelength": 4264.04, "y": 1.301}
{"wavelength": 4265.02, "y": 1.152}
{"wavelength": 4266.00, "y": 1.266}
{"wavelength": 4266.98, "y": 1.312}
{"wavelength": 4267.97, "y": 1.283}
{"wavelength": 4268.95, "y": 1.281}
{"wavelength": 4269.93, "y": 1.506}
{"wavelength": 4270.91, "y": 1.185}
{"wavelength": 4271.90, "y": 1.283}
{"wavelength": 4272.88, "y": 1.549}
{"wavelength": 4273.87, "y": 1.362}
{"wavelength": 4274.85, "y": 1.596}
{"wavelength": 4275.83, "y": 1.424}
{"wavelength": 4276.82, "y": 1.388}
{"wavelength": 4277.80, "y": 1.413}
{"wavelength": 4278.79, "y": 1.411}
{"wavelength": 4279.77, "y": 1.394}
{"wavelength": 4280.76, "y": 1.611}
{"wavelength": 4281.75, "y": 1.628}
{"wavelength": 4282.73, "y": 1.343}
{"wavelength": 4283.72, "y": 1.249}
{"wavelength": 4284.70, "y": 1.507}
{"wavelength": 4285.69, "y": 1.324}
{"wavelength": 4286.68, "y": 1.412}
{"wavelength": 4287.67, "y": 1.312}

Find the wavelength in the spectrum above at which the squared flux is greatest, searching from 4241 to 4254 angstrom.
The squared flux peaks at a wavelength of 4244.44 angstrom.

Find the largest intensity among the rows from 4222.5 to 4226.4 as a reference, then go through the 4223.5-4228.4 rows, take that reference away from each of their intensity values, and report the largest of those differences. 0.06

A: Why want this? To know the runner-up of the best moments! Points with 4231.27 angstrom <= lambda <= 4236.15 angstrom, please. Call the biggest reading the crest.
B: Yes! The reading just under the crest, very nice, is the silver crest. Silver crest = 1.37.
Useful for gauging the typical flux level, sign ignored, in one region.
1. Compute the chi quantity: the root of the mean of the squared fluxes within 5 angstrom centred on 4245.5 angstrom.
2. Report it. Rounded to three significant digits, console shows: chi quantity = 1.40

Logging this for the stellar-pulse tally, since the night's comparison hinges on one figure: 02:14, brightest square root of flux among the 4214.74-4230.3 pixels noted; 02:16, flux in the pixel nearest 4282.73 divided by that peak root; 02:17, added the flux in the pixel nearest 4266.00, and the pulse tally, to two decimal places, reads 2.30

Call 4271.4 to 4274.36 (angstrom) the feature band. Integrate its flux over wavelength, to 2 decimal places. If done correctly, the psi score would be 4.13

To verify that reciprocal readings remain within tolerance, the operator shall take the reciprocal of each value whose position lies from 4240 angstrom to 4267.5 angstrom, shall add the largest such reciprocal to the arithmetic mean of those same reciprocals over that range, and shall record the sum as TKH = 1.67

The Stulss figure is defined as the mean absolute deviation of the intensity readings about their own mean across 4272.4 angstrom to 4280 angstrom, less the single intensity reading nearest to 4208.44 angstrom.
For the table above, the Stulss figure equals -1.54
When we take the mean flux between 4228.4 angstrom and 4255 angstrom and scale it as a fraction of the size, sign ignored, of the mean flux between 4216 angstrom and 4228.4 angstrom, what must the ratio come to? 0.98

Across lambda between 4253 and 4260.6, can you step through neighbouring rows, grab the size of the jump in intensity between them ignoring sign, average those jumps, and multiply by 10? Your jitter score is 1.38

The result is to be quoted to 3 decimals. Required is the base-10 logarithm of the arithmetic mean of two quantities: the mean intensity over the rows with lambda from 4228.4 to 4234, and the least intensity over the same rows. 0.105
